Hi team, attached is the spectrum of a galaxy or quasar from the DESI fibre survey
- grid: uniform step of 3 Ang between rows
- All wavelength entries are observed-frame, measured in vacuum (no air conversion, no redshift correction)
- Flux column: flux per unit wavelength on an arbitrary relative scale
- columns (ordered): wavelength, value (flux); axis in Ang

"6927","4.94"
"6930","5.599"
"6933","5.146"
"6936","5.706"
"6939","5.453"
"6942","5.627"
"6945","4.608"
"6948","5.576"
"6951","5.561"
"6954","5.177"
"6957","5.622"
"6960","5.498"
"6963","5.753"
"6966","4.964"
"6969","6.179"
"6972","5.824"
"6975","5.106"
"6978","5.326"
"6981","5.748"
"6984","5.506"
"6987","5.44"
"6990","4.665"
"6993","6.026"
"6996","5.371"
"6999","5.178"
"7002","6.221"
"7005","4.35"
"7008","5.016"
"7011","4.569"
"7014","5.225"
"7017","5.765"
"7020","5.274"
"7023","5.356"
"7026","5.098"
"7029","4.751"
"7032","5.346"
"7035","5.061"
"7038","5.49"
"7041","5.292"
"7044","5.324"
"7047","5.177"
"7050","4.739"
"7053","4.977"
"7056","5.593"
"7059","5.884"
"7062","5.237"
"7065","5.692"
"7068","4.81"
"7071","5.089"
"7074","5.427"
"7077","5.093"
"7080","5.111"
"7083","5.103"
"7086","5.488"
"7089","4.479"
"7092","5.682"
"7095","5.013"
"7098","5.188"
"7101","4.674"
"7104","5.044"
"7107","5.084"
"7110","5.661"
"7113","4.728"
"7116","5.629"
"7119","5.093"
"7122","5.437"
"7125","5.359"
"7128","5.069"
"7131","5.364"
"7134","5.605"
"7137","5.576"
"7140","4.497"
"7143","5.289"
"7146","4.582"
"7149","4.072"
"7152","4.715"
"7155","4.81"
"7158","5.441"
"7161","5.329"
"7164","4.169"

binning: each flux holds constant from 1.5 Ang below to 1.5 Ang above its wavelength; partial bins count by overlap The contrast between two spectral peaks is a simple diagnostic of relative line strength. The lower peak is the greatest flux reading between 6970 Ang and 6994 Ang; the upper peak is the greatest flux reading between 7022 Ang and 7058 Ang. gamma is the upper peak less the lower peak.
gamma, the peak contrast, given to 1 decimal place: -0.4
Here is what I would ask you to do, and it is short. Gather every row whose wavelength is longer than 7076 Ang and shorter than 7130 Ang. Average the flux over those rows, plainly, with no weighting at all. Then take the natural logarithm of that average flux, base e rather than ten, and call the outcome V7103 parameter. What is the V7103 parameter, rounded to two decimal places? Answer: 1.64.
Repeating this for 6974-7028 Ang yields 1.67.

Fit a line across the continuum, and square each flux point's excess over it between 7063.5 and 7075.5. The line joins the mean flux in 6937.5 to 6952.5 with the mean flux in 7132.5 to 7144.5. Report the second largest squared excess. 0.16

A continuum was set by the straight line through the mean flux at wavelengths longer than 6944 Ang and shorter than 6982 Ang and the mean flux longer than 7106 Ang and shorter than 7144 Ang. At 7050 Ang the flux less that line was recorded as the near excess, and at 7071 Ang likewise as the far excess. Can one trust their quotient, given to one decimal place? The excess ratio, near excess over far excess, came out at 2.6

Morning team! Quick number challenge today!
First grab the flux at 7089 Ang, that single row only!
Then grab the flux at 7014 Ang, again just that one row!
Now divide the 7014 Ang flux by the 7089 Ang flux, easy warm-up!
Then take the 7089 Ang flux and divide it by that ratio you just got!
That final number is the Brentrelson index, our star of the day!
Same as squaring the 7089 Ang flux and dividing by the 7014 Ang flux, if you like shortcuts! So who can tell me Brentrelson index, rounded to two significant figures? 3.8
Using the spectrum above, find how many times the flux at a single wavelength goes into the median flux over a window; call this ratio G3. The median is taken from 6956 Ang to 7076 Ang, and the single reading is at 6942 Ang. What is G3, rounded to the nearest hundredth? 0.95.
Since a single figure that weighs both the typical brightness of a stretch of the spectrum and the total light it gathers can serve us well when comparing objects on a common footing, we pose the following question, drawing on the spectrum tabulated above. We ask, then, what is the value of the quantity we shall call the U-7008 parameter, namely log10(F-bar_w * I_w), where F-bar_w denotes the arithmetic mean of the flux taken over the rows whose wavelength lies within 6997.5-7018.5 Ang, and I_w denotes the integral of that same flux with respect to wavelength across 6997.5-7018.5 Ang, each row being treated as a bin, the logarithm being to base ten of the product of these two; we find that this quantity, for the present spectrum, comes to 2.75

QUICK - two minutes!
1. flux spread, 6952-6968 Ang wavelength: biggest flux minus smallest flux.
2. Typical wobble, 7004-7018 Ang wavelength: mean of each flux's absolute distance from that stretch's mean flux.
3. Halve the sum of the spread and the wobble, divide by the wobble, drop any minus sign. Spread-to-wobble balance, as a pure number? 1.4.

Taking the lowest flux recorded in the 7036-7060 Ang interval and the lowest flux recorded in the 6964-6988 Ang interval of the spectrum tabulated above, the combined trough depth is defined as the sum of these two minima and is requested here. 9.7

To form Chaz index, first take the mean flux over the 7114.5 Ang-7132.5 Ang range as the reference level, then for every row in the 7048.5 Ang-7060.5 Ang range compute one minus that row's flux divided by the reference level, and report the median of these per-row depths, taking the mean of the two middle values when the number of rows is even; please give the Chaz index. 0.008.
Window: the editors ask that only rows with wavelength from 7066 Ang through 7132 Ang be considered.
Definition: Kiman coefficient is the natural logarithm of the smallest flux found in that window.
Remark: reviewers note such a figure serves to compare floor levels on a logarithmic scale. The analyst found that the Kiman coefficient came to 1.50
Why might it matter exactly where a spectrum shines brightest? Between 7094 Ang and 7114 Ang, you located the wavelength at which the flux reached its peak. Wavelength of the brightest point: 7110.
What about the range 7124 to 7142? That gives 7134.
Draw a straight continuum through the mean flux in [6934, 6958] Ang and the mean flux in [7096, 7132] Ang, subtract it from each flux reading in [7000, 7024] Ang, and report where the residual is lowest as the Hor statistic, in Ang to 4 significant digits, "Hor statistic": 7005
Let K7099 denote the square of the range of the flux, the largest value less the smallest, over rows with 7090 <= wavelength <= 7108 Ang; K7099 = 1.0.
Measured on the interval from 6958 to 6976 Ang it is 1.5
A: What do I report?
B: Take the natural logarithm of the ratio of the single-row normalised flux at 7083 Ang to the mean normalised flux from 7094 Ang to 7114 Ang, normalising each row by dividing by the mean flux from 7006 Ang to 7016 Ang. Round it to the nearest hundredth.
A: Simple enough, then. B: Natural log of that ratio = 0.01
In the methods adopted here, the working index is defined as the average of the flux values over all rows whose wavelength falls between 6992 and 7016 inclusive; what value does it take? 5.24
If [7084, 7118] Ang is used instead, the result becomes 5.15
